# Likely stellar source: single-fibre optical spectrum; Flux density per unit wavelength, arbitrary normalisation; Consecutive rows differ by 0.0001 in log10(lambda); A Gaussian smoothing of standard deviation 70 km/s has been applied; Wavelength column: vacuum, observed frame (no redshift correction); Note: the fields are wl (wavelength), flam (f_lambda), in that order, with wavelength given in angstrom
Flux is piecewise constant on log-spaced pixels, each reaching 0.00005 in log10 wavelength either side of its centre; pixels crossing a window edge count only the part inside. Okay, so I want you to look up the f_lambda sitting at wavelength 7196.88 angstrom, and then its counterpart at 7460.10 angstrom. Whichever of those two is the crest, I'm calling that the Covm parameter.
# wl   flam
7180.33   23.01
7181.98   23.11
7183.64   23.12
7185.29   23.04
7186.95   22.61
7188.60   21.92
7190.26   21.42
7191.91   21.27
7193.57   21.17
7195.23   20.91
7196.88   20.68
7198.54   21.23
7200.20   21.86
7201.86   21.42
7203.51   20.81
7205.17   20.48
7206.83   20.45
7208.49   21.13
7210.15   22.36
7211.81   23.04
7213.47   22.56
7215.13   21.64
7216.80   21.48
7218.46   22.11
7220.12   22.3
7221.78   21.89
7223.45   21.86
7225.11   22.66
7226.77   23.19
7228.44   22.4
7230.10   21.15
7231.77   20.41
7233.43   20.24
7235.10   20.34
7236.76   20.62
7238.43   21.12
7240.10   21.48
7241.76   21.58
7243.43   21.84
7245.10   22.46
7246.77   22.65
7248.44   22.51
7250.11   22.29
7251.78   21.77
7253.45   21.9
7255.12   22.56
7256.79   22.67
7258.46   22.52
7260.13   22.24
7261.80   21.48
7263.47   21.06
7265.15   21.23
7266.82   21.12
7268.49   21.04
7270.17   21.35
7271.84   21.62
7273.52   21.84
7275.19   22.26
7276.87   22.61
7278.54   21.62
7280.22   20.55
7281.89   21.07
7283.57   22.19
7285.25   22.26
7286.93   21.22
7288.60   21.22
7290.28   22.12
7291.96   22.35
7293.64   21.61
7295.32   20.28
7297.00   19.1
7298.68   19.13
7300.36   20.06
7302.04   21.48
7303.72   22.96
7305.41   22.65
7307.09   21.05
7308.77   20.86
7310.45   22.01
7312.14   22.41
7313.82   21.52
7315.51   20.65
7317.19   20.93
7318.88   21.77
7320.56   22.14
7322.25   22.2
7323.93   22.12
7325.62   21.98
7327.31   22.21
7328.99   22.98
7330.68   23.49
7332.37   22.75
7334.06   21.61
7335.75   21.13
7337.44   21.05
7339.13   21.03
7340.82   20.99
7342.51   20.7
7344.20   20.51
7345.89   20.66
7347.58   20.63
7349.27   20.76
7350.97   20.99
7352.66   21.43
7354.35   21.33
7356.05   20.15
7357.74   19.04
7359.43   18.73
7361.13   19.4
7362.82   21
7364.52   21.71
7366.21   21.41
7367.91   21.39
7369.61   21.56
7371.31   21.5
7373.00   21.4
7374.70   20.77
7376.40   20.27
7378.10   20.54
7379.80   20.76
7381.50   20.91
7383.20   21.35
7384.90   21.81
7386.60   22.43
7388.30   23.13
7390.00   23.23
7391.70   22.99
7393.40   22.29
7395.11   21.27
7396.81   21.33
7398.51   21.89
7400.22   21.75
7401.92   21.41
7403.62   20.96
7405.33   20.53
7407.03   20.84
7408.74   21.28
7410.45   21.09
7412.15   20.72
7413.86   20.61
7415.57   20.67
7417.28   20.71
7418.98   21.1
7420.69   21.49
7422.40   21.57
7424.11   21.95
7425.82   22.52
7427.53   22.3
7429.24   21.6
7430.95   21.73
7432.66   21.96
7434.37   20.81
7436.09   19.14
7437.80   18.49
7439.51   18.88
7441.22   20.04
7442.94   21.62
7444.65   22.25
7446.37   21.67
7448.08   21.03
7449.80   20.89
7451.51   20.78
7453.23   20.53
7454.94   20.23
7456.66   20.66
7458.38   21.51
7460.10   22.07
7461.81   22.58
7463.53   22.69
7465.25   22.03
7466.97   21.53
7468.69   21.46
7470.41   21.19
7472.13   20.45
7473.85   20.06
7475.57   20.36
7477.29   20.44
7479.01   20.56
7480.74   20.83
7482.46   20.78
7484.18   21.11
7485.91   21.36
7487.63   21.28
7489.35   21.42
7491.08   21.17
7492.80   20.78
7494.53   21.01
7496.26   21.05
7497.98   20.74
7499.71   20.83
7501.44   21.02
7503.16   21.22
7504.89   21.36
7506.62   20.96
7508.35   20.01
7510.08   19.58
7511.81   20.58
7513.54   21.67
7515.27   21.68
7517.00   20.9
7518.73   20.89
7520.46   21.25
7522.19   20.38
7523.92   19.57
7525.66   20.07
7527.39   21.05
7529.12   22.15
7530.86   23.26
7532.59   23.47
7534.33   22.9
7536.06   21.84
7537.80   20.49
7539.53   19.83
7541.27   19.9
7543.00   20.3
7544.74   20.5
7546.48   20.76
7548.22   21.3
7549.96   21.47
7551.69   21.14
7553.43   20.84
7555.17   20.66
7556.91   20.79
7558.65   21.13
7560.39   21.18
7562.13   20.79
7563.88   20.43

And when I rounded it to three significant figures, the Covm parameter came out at 22.1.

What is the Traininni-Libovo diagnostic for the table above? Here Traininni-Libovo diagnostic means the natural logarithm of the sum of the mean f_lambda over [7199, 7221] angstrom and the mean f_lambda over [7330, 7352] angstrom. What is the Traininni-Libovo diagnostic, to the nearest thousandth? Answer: 3.759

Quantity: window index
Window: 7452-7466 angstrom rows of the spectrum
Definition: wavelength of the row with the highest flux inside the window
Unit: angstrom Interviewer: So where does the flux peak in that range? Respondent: 7463.53 angstrom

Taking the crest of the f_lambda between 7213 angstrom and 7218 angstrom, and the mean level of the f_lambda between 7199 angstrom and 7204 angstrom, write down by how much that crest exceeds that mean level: 1.2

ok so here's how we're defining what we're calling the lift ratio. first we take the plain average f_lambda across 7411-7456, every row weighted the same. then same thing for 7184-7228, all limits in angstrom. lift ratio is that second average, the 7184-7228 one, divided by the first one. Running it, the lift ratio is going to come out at 1.04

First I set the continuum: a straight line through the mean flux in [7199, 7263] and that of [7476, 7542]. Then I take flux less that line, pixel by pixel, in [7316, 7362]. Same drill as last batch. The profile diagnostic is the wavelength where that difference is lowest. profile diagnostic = 7359.43 angstrom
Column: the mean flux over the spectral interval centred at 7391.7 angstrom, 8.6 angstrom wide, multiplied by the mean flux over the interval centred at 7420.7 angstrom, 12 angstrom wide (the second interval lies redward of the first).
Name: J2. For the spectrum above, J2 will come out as 484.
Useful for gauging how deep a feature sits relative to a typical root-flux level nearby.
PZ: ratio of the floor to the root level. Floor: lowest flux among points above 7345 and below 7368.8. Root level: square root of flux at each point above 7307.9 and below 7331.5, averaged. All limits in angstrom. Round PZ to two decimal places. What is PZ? 4.00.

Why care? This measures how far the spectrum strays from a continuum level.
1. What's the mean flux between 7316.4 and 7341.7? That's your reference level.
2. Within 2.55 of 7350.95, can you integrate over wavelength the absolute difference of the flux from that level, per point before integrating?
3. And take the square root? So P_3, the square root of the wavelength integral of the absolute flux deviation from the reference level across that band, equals 2.1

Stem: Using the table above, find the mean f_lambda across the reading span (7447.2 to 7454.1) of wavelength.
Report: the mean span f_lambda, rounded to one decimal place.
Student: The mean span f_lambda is 20.8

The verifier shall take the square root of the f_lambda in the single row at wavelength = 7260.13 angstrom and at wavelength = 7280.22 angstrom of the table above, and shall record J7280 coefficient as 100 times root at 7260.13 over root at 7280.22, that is 104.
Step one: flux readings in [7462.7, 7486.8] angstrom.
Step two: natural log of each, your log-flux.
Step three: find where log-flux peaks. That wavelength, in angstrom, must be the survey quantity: 7463.53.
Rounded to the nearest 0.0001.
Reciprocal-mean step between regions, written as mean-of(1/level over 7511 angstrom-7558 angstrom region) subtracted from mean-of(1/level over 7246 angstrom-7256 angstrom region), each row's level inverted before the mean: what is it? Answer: -0.0026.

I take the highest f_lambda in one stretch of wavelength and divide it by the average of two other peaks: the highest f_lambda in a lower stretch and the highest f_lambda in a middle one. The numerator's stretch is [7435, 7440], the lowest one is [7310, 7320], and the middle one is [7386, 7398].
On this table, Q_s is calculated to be 0.84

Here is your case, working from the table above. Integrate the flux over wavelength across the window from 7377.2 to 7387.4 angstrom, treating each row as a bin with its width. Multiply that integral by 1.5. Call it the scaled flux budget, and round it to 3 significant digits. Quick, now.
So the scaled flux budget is 326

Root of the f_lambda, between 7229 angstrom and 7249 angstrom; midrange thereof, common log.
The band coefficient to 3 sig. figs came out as 0.665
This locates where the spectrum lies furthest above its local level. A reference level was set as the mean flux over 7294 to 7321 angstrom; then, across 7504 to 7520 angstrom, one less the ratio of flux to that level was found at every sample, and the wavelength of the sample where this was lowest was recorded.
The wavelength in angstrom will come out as 7515.27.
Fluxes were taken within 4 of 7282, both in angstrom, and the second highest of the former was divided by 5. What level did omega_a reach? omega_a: 4.44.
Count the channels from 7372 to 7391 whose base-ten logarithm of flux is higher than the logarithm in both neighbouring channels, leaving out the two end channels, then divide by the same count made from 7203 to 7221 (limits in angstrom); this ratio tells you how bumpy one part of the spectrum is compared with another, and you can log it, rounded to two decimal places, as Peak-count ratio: 0.00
